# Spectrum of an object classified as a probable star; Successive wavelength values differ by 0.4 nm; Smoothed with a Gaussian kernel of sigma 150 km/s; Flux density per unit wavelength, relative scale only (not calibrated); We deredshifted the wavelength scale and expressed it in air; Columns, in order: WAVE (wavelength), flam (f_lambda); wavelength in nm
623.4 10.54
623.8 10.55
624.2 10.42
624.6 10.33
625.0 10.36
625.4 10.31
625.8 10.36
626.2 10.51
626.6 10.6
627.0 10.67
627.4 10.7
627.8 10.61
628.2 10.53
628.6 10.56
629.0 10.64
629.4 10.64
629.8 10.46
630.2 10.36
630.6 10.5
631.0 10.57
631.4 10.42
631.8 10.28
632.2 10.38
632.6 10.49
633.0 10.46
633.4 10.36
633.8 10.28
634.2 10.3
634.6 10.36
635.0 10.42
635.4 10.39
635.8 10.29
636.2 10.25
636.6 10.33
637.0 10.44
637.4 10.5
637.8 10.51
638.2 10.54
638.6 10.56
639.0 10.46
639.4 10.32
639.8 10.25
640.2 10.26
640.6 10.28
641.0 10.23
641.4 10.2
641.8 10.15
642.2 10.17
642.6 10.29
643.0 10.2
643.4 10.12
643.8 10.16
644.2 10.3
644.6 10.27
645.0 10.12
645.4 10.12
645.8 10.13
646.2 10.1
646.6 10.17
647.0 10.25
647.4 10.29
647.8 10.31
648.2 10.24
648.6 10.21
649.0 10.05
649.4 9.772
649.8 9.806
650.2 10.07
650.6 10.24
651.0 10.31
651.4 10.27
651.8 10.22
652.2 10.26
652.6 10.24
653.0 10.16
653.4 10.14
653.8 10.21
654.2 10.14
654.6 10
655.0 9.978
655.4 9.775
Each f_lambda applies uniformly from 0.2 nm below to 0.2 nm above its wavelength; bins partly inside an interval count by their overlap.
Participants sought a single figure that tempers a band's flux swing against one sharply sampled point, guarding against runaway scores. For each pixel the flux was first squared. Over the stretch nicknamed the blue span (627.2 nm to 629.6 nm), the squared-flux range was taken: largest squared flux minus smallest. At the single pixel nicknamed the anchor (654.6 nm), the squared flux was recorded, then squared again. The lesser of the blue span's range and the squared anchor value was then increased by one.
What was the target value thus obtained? 4.6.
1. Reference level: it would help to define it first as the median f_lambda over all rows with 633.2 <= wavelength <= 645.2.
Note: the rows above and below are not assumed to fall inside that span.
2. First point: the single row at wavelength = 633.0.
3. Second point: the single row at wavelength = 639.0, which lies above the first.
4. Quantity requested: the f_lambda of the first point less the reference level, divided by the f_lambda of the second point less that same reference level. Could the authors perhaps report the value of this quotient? 1.0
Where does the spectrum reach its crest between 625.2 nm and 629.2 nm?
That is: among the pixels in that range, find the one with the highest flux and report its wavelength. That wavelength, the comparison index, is 627.4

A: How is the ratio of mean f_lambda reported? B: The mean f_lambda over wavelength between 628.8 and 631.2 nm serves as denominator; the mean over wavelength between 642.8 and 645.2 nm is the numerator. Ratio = 0.97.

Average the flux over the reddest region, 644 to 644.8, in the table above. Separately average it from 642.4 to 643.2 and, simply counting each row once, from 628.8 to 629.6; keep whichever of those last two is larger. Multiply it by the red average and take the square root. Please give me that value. 10.5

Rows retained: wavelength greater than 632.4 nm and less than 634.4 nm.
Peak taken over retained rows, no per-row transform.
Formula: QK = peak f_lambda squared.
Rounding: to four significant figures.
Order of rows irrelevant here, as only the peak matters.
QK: 110.0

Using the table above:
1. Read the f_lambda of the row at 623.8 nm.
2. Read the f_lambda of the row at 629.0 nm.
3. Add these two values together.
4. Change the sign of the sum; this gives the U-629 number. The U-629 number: -21.2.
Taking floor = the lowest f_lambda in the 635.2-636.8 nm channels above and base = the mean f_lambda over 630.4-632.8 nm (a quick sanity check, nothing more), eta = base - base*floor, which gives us -96.6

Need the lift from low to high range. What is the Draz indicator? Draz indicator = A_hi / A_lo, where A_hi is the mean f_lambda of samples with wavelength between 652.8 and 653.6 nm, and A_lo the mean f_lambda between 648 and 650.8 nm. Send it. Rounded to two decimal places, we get 1.01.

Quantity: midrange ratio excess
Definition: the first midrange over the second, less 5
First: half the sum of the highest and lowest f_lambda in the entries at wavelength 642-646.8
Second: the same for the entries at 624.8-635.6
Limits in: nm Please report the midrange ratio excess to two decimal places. -4.03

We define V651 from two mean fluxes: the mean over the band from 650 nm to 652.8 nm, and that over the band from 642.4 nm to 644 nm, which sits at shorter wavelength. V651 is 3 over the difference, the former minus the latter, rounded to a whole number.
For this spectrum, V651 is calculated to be 80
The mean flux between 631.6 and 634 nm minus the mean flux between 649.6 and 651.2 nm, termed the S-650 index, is 0.27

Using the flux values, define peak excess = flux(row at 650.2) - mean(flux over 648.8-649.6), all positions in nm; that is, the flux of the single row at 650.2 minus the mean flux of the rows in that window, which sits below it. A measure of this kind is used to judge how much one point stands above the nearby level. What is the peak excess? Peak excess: 0.16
